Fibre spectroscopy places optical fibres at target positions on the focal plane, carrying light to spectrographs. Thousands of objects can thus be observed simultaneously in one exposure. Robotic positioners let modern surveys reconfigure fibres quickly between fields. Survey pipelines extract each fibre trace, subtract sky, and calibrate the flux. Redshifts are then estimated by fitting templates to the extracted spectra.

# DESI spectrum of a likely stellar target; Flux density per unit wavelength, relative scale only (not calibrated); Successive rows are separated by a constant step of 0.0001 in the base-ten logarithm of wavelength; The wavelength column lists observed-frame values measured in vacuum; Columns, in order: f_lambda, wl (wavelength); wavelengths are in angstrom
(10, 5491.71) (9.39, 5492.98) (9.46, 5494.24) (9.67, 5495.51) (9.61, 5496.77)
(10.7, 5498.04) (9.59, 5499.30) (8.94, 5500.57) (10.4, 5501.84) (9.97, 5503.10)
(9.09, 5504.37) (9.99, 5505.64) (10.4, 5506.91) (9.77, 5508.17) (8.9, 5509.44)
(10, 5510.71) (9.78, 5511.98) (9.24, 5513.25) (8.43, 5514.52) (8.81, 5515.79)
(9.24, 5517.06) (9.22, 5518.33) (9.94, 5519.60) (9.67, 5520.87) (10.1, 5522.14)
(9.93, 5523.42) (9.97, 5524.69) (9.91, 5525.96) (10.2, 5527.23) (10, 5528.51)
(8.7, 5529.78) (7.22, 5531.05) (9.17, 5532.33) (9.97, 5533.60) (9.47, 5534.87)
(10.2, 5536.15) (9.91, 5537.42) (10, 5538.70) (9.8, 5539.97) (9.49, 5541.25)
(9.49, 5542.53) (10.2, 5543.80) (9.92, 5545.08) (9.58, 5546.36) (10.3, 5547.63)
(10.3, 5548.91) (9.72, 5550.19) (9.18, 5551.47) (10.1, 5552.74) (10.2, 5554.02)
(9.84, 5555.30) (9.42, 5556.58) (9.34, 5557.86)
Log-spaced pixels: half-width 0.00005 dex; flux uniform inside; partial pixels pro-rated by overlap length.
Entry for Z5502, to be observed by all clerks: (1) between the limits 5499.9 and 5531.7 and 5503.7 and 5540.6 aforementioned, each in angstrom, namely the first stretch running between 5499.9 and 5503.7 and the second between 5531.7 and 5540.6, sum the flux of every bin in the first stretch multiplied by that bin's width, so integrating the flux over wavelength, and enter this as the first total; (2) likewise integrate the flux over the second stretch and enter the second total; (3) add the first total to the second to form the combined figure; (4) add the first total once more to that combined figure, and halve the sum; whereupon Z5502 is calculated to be 81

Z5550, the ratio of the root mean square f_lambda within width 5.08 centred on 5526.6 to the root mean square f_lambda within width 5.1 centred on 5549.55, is 1.01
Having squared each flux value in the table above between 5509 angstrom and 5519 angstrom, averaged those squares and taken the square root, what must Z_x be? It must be 9.21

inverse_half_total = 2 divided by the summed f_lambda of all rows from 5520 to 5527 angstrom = 0.0403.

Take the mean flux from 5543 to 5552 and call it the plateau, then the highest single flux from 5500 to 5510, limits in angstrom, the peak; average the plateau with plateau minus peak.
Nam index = 4.7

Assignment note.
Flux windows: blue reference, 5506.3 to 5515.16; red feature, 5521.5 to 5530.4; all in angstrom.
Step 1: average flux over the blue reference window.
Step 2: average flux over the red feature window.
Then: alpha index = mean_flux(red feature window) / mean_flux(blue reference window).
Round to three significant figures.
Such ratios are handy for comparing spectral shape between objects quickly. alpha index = 1.03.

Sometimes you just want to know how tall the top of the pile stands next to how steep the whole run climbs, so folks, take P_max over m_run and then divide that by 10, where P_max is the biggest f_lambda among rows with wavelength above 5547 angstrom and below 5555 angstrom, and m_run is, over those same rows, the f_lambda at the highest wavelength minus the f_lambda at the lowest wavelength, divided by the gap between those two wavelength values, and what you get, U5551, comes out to -66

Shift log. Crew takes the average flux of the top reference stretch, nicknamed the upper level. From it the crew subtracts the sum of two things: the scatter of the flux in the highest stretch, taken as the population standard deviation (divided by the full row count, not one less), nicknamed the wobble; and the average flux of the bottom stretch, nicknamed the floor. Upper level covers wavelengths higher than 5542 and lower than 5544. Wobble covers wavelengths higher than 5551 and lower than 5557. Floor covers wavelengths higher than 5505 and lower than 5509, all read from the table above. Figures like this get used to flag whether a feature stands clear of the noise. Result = -0.6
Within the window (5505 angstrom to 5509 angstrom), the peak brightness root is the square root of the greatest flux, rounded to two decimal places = 3.22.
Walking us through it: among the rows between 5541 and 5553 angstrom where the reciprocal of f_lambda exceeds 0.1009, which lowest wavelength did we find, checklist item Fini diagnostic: 5541.25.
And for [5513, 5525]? 5513.25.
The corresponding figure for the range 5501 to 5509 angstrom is 5504.37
